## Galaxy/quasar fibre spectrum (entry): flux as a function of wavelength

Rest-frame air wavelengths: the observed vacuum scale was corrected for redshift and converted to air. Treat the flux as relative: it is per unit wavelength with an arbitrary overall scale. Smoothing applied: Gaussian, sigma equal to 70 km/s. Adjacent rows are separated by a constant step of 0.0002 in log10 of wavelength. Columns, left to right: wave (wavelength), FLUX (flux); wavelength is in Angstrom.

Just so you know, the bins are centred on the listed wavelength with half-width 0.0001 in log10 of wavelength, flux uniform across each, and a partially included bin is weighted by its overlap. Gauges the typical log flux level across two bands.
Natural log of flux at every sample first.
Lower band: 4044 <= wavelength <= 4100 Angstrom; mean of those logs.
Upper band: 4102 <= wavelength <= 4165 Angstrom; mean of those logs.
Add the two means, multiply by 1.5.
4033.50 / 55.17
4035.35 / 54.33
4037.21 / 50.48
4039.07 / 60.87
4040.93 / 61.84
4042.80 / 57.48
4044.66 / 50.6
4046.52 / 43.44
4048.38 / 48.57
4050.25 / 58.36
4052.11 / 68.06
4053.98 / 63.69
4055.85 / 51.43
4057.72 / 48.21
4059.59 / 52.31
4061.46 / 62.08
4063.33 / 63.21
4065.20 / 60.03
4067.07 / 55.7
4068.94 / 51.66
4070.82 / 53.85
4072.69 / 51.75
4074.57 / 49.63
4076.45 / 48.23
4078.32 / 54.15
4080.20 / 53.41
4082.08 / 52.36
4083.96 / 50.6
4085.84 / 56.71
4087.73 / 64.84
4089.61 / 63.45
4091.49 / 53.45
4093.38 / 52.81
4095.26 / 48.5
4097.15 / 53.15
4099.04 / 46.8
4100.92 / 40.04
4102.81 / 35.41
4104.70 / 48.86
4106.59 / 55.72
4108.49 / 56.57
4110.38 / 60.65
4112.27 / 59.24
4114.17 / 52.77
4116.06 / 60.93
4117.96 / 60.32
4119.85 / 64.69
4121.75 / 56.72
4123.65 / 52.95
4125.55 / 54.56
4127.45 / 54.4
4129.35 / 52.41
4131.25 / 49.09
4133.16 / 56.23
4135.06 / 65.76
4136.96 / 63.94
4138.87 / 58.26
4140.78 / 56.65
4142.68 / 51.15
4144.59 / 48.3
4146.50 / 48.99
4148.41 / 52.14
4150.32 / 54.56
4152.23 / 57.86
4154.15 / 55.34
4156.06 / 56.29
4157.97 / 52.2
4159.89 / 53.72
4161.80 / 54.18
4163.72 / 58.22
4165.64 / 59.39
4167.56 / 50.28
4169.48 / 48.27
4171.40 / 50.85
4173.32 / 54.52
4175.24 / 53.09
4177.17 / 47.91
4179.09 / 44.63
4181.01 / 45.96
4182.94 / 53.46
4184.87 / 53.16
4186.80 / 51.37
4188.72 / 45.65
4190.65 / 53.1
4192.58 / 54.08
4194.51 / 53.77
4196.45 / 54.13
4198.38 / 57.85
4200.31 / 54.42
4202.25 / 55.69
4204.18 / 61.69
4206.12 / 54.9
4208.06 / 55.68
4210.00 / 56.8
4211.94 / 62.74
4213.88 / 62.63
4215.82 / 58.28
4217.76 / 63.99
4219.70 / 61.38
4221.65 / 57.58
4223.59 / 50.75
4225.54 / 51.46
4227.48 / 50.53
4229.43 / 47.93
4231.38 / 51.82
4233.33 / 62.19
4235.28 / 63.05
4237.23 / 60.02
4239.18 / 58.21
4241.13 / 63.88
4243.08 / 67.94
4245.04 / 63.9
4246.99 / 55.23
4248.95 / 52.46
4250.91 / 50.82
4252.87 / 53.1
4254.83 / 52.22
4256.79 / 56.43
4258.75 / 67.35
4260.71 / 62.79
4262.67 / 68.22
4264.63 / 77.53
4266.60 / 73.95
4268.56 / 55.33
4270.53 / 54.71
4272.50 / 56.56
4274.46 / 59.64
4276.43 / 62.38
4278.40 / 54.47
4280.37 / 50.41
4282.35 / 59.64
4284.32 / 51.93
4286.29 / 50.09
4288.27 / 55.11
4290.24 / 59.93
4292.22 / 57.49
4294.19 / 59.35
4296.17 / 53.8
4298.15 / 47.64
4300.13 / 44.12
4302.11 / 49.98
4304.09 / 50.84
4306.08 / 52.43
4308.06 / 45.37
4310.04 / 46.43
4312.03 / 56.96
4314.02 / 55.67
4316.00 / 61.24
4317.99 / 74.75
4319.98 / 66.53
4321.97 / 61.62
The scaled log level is 12.0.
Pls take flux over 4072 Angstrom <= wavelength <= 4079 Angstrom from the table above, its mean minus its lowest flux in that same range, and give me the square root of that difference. 1.6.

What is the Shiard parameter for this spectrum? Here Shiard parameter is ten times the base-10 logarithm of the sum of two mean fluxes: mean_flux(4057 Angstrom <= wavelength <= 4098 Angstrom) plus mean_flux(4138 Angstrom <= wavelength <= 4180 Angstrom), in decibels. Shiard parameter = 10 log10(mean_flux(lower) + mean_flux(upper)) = 20.32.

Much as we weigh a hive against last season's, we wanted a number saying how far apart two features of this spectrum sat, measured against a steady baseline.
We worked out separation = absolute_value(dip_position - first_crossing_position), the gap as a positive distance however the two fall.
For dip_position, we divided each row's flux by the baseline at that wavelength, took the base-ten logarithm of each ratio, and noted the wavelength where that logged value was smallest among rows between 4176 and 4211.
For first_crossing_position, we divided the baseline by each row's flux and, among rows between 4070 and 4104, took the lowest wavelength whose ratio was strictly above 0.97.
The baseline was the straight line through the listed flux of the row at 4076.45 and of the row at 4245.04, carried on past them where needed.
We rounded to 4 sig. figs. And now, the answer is 102.6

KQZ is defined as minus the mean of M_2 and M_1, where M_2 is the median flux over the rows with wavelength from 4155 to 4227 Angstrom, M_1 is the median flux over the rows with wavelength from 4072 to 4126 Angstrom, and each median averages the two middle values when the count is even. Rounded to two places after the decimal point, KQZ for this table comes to -53.77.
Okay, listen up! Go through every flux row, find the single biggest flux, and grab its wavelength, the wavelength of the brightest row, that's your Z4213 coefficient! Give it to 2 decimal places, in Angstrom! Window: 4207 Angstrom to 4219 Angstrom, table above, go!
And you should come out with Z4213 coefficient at 4217.76 Angstrom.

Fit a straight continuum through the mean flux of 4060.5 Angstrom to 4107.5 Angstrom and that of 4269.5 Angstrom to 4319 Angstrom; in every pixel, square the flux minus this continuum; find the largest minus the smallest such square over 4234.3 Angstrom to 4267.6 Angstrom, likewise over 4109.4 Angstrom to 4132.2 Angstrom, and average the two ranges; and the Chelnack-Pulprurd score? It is 327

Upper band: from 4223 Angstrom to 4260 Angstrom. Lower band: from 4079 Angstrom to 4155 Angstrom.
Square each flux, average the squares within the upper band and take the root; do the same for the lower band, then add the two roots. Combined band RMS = 112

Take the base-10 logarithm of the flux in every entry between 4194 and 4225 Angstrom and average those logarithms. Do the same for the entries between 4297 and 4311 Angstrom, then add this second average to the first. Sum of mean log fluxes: 3.44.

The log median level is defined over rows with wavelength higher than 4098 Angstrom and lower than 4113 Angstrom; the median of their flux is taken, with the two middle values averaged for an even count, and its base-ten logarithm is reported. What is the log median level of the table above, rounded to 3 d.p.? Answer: 1.718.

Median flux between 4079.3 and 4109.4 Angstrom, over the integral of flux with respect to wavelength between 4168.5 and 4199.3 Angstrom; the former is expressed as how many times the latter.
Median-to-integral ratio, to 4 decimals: 0.0335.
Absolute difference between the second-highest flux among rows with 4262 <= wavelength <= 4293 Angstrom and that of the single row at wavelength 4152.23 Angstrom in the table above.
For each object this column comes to 16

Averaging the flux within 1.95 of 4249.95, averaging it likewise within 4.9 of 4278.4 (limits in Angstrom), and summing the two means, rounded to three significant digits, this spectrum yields 109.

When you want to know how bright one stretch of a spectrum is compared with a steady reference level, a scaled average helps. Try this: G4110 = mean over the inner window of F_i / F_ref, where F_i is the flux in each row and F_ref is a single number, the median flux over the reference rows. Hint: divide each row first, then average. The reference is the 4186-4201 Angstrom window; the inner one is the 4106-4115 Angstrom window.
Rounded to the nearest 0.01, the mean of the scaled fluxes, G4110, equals 1.06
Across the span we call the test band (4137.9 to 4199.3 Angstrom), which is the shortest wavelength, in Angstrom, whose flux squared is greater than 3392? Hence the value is 4138.87 Angstrom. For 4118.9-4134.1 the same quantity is 4119.85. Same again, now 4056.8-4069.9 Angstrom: 4061.46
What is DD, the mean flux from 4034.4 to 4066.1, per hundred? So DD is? 0.562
